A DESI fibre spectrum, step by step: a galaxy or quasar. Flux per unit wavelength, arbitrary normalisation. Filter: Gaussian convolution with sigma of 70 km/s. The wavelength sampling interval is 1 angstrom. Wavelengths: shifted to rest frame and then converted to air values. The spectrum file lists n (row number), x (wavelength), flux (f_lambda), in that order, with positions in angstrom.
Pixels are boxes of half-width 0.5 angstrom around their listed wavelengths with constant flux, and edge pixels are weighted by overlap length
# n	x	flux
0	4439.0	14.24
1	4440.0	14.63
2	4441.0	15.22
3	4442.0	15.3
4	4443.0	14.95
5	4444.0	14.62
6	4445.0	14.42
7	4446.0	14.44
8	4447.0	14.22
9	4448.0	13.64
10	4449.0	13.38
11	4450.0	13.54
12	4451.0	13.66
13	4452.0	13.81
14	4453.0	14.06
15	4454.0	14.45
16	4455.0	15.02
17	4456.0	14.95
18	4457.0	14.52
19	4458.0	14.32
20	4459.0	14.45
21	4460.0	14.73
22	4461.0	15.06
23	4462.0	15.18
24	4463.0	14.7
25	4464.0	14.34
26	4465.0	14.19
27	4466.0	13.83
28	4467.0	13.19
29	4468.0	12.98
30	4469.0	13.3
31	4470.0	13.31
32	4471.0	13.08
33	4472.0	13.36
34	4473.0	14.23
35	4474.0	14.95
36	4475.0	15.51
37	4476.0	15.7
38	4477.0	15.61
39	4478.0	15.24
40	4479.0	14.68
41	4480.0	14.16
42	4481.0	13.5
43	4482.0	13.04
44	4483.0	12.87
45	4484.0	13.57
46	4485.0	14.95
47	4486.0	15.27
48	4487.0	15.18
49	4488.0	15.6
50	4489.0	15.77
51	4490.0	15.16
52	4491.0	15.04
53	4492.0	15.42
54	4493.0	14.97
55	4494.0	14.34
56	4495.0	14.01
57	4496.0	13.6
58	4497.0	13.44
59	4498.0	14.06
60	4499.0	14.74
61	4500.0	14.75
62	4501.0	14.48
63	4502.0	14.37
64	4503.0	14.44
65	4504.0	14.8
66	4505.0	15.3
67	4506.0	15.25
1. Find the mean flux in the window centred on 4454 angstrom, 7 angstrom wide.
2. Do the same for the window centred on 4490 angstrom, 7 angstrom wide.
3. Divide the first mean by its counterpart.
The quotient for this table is 0.94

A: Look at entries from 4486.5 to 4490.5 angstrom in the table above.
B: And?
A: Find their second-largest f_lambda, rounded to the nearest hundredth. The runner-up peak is 15.60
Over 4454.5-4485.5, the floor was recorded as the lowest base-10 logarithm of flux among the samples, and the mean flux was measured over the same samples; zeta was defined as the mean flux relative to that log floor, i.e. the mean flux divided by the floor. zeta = 12.9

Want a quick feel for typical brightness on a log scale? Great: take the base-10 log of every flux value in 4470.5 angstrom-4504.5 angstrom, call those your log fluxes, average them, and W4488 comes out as 1.16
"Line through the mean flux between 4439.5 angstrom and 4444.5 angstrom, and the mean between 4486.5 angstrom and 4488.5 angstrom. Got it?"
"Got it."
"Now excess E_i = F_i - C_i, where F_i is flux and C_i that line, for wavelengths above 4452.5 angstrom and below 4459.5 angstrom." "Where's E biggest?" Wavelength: 4455.0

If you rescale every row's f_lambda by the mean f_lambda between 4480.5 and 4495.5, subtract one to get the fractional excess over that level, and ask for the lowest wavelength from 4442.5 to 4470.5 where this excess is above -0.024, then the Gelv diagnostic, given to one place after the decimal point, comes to 4443.0 angstrom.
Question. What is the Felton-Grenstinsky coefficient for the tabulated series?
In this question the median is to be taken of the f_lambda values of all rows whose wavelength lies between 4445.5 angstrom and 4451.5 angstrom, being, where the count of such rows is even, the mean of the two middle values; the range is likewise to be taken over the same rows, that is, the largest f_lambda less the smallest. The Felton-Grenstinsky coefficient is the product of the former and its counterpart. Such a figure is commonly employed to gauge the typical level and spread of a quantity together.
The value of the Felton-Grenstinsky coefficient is 14.5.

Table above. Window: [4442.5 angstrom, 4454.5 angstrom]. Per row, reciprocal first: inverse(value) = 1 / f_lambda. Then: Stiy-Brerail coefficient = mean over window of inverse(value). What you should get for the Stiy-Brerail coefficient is 0.0710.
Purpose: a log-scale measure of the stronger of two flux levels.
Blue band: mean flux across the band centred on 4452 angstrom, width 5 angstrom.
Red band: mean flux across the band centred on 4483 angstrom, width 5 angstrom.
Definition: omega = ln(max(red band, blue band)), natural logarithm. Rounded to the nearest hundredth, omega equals 2.63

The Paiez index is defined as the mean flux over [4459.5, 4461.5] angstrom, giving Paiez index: 14.9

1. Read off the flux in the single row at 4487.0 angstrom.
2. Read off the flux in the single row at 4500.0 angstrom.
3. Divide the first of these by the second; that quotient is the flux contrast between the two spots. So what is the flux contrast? 1.03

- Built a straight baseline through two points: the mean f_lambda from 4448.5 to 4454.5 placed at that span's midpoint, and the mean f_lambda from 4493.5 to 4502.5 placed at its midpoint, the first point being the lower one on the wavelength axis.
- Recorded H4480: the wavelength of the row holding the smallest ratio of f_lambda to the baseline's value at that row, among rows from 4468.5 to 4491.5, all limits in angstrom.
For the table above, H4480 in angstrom 4483.0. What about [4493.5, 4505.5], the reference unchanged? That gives 4497.0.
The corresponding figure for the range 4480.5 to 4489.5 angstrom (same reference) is 4483.0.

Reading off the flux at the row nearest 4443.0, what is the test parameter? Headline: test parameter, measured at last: 14.95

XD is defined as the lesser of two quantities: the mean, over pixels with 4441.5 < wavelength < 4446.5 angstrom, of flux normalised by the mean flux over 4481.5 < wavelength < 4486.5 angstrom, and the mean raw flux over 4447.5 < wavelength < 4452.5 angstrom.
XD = 1.06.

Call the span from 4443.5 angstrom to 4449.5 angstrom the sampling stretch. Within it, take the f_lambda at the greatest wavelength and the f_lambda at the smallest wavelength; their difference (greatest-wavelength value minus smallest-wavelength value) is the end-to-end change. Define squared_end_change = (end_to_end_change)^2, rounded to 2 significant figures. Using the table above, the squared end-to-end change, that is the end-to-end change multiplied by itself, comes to 1.5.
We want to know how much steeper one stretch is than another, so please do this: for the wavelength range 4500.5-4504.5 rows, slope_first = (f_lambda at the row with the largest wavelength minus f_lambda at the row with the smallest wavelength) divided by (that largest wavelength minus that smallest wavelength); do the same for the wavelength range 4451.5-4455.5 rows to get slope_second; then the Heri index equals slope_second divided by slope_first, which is 3.8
